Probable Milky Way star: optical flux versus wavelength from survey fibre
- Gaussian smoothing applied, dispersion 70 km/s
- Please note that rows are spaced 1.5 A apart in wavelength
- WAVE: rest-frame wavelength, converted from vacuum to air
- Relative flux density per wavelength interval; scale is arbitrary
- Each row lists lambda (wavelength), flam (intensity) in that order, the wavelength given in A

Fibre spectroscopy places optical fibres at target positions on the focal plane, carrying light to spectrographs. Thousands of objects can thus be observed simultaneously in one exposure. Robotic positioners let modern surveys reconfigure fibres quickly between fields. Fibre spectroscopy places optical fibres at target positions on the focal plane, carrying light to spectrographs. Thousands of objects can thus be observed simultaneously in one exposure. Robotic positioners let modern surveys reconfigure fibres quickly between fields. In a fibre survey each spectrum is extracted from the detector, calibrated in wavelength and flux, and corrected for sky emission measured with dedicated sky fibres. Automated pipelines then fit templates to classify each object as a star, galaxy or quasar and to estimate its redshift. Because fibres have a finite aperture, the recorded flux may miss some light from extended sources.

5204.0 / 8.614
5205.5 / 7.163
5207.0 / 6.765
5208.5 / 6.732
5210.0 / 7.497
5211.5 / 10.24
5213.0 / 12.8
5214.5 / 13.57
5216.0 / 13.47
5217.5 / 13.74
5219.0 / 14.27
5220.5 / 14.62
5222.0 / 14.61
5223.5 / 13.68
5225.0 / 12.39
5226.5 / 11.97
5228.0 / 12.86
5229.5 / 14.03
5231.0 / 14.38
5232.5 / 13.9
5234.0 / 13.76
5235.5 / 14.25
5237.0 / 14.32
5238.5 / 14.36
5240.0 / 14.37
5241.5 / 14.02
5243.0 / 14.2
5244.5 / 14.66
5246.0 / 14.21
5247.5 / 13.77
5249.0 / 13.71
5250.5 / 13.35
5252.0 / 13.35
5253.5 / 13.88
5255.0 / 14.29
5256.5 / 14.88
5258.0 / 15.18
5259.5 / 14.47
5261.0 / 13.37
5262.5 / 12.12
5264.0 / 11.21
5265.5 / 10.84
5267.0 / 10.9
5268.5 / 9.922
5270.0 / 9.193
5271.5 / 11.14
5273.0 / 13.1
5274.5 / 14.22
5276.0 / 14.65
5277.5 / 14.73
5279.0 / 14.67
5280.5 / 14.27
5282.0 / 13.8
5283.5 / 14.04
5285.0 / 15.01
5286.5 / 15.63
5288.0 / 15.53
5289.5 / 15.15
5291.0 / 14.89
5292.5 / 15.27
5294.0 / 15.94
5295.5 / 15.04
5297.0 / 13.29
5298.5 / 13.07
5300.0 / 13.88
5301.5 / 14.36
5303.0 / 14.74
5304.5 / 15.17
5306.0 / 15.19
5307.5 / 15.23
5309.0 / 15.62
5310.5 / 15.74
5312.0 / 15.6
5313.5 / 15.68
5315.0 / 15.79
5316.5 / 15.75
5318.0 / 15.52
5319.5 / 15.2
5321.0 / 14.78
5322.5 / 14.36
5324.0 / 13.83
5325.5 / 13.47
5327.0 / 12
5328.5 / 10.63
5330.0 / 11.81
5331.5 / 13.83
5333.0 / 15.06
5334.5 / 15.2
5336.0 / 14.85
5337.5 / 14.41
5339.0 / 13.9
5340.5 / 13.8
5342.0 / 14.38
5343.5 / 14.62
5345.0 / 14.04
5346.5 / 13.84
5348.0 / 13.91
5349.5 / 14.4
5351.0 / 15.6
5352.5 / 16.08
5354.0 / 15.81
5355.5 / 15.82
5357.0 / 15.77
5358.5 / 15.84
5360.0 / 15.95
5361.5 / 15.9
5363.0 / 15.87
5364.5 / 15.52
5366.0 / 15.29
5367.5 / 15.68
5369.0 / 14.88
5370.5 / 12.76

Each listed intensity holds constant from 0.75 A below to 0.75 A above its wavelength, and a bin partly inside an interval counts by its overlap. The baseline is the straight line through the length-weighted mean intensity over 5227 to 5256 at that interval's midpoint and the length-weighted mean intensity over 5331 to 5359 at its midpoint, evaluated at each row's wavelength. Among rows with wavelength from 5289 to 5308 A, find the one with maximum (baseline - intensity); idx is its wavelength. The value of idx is 5298.5 A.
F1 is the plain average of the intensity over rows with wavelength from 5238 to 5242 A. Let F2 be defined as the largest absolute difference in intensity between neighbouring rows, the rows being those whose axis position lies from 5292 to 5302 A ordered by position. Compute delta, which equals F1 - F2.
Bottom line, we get 12.5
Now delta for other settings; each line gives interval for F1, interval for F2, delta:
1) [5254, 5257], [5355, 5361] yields 14.5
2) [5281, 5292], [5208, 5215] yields 12.1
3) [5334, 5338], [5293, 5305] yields 13.1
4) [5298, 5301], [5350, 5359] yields 13.0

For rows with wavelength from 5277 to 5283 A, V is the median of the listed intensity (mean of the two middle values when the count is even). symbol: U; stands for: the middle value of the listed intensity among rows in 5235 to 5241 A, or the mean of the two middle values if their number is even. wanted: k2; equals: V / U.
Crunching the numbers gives 1.01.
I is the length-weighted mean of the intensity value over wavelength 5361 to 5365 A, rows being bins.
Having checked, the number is 15.8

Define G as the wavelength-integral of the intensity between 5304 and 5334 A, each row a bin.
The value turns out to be 435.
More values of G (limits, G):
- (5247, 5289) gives 563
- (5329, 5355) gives 375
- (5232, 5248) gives 227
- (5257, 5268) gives 138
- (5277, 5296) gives 284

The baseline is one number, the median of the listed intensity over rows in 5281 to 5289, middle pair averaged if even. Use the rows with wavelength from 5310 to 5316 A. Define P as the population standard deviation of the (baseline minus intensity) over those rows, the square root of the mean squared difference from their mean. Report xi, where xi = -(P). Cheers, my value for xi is -0.1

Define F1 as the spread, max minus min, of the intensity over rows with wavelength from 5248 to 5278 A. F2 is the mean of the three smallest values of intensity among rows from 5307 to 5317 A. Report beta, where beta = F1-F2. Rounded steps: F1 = 6.0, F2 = 15.5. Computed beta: -9.5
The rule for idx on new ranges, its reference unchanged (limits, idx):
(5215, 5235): 5226.5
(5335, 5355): 5346.5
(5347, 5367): 5348.0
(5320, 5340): 5328.5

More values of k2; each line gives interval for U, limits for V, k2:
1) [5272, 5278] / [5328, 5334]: 0.89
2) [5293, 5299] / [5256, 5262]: 1.04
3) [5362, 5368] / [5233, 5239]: 0.92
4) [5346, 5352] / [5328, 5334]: 0.91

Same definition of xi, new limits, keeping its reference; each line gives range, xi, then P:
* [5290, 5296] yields -0.4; 0.4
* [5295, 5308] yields -0.8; 0.8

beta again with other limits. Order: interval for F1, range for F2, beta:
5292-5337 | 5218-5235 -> -7.1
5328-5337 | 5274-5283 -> -9.5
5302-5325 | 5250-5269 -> -8.6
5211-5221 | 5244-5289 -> -5.6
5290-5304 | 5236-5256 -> -10.6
